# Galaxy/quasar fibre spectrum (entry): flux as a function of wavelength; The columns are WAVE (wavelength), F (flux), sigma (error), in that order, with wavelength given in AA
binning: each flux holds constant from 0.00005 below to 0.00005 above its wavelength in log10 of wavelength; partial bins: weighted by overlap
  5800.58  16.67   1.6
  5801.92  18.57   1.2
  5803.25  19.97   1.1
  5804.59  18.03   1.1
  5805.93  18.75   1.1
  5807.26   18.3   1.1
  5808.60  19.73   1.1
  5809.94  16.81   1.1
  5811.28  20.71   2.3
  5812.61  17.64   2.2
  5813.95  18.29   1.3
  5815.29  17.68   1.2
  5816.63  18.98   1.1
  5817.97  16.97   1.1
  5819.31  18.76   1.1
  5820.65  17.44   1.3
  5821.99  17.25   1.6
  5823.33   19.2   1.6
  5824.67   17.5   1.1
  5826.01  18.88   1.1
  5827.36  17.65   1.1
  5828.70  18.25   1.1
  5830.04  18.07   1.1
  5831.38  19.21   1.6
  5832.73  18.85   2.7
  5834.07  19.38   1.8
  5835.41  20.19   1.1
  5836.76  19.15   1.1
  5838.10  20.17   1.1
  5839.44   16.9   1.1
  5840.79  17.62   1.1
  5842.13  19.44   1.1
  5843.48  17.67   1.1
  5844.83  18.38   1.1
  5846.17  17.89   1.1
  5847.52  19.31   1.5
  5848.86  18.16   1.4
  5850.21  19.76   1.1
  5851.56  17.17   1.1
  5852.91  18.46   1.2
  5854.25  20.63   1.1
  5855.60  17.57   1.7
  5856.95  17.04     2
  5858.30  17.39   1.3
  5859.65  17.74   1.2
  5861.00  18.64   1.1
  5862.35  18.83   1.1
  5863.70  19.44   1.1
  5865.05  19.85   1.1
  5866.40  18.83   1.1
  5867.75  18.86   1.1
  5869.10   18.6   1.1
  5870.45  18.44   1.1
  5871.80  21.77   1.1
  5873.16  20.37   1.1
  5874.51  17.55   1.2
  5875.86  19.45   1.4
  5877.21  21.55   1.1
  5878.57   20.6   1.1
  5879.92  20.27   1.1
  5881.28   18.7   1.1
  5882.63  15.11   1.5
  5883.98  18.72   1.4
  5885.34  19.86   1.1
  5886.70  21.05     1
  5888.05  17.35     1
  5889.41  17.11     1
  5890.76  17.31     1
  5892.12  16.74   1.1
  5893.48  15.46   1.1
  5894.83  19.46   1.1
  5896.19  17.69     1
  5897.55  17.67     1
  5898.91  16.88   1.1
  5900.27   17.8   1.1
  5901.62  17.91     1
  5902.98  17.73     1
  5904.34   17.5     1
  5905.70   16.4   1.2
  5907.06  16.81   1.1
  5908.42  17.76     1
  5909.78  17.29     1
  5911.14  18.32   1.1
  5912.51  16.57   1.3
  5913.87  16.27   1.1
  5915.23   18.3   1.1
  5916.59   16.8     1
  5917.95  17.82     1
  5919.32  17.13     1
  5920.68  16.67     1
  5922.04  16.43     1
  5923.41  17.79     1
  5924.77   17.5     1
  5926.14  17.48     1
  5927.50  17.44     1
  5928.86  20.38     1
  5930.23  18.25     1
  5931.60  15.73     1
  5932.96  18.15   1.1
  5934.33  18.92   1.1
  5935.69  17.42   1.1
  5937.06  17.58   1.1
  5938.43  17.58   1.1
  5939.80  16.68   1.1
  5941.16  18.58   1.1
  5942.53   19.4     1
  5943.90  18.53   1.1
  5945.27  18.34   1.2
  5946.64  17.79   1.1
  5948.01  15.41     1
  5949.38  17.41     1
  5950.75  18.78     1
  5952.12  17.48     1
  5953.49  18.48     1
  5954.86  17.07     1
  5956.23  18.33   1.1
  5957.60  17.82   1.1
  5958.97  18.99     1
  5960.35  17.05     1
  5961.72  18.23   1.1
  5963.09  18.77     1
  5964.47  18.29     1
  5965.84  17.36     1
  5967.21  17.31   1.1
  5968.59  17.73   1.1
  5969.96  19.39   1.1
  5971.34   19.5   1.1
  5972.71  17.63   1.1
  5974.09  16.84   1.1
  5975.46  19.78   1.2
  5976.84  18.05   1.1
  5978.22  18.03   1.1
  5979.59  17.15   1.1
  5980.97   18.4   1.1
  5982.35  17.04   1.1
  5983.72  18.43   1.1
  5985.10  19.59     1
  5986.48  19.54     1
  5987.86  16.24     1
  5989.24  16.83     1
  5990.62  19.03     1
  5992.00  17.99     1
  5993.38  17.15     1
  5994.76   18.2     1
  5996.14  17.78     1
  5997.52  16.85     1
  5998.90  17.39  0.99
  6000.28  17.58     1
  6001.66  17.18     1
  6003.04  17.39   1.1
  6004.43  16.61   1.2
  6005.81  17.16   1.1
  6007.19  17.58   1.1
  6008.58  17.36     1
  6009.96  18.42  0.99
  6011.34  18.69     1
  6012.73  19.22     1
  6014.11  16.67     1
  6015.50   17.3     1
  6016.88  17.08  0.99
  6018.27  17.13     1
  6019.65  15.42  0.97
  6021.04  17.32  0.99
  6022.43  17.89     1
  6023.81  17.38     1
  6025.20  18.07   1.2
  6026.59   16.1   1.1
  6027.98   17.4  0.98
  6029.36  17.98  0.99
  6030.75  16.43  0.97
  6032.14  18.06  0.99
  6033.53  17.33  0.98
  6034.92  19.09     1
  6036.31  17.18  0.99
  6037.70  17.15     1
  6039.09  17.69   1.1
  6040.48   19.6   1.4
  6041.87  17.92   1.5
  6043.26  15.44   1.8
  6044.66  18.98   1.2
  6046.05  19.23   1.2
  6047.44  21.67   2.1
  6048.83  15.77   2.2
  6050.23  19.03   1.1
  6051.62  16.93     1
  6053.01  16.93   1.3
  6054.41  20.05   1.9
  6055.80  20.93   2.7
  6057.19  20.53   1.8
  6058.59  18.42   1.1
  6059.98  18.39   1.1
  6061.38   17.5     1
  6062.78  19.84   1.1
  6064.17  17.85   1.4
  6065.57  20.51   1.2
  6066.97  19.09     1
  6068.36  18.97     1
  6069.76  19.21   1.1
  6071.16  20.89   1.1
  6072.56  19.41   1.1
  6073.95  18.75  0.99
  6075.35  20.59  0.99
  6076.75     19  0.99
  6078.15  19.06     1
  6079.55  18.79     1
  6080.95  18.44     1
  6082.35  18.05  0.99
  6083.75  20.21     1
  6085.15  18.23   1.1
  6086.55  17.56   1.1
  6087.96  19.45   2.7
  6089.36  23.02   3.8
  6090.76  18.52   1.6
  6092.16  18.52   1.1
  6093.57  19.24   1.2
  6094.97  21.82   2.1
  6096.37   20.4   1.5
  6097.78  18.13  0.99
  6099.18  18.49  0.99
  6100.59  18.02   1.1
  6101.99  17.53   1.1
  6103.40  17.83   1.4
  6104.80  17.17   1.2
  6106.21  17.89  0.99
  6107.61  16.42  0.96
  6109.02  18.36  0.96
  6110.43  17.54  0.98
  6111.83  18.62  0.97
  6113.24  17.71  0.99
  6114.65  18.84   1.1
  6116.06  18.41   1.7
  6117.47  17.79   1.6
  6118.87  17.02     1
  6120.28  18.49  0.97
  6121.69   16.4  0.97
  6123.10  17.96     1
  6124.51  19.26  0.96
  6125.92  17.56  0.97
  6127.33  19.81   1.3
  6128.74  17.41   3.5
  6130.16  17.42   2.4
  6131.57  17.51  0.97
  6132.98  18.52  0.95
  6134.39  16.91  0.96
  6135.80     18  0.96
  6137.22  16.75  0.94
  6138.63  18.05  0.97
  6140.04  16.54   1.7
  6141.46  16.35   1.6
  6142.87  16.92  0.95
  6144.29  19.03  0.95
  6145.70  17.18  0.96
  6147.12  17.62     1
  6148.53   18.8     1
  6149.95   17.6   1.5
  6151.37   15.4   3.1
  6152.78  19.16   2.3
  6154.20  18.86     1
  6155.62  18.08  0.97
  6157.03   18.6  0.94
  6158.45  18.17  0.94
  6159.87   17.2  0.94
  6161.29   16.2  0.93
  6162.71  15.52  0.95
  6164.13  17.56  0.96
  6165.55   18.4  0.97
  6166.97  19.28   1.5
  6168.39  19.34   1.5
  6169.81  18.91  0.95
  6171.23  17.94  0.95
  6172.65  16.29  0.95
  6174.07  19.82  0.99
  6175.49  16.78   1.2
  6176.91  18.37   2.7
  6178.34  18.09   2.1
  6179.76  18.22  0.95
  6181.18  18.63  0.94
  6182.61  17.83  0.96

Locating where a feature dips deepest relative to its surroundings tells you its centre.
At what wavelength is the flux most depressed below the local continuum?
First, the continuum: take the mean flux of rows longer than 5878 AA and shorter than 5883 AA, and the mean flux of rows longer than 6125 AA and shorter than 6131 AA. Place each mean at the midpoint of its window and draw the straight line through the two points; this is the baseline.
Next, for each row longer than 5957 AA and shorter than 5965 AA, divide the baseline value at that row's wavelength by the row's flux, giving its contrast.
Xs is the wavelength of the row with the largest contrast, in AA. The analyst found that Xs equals 5960.35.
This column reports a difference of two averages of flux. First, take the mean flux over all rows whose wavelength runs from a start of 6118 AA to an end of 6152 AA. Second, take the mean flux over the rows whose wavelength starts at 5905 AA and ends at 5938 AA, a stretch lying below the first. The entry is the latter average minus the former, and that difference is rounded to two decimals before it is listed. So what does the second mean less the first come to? -0.14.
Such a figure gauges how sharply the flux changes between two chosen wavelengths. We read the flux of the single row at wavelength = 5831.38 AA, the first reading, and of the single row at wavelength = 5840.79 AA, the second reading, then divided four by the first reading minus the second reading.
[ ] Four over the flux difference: 2.5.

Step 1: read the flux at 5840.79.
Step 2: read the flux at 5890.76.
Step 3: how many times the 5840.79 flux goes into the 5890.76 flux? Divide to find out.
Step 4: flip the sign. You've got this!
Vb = -0.98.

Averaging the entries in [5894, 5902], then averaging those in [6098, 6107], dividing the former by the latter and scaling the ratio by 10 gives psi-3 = 10.0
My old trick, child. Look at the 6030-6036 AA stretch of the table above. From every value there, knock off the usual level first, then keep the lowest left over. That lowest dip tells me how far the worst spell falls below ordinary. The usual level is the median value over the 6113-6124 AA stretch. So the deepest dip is -1.4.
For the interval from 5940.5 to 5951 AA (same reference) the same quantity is -2.5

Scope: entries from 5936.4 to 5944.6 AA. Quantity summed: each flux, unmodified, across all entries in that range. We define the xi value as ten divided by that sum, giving 0.092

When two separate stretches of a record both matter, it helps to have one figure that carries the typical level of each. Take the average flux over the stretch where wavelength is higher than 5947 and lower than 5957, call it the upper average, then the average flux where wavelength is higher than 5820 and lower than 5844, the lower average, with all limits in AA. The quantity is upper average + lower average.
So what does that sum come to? 36.1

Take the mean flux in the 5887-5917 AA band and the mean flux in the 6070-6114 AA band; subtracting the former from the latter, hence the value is 1.5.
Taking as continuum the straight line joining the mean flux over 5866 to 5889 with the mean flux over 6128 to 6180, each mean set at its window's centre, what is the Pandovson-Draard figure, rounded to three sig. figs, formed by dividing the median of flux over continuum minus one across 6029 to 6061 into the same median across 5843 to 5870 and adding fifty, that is 52.2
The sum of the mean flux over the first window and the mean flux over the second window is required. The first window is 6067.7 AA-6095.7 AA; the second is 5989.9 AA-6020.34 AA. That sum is 36.9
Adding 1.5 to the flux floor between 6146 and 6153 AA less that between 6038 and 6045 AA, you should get 1.5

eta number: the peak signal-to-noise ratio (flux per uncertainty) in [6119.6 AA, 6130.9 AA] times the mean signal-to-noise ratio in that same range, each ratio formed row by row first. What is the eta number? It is 300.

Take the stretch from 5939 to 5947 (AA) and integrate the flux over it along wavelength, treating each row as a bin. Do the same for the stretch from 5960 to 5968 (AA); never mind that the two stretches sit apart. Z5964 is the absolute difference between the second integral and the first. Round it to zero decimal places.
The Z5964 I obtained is 3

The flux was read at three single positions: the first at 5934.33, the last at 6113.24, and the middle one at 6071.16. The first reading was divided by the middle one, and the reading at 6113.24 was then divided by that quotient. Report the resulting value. 20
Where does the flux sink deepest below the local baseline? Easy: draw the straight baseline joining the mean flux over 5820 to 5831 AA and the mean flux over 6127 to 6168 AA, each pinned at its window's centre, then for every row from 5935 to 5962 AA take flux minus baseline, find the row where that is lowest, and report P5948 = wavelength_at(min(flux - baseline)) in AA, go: 5948.01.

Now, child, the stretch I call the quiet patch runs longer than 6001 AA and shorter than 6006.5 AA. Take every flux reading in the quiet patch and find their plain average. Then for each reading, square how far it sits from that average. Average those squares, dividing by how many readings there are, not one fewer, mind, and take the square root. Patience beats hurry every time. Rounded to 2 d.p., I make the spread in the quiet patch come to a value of 0.29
